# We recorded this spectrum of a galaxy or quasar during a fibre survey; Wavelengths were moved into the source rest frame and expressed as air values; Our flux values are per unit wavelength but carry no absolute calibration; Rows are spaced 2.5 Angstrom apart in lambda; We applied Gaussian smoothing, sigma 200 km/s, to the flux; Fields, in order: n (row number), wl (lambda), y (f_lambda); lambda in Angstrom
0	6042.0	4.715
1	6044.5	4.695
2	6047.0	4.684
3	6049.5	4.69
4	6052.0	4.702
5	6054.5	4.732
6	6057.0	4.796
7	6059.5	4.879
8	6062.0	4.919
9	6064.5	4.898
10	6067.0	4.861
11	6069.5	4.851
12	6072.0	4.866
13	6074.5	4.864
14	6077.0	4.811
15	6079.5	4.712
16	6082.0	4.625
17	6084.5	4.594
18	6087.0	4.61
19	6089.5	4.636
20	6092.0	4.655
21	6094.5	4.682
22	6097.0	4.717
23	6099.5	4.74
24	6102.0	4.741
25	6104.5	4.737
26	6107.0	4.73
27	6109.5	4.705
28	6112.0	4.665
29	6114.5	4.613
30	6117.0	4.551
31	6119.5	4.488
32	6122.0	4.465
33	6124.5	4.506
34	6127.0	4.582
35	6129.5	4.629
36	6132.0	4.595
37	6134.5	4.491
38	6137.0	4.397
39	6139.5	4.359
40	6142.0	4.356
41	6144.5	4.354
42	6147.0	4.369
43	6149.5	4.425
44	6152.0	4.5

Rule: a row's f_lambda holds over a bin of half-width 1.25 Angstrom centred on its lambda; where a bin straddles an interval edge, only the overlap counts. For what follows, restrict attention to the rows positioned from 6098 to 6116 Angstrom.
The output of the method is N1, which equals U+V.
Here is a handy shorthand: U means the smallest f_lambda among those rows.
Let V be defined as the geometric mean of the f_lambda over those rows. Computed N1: 9.3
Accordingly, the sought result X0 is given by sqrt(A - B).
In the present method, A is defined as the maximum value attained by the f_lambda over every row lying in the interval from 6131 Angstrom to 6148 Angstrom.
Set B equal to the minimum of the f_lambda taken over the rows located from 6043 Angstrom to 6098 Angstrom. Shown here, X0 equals 0.0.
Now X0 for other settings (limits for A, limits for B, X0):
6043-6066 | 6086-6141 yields 0.7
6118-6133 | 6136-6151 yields 0.5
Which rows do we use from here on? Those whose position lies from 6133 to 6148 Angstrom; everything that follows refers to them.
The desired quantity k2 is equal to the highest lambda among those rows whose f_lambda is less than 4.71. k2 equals 6147.0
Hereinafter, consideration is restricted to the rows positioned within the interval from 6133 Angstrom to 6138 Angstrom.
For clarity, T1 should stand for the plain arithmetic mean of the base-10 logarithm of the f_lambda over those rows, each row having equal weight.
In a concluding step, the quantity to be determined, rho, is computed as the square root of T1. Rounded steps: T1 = 0.648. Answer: 0.805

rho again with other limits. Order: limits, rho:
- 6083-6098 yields 0.817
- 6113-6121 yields 0.811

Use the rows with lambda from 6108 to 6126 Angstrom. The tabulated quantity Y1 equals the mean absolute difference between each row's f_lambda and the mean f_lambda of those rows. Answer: 0.078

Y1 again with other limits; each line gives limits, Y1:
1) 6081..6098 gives 0.034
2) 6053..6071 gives 0.048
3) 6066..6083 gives 0.074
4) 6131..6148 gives 0.072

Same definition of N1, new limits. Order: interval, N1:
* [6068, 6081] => 9.5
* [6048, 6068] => 9.5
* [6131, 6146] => 8.8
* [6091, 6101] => 9.4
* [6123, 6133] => 9.1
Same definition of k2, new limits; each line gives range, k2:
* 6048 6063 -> 6052.0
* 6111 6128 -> 6127.0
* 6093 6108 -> 6094.5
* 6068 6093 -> 6092.0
